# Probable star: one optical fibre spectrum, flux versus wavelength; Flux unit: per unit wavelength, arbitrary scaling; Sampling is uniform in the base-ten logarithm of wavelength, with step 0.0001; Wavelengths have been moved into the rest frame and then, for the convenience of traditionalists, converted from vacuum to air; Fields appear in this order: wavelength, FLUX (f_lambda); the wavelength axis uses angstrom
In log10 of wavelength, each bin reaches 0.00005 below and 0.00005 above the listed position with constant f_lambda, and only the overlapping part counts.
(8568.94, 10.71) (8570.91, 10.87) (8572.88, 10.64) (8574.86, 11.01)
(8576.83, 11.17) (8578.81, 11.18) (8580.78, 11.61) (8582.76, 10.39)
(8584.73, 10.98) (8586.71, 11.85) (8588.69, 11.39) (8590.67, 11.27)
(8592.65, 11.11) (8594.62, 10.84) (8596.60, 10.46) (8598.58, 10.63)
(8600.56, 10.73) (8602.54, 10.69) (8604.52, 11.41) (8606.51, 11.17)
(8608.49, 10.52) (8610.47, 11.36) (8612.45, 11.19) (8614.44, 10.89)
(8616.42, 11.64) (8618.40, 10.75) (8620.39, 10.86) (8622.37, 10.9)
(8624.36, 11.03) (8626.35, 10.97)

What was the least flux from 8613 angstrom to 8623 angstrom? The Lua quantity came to 10.75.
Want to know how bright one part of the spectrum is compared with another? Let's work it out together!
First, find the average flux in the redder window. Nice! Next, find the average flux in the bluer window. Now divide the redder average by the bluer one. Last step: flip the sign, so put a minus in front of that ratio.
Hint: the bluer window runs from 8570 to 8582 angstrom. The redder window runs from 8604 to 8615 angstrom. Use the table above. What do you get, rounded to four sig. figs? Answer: -1.001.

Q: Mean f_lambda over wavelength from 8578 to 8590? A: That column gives 11.2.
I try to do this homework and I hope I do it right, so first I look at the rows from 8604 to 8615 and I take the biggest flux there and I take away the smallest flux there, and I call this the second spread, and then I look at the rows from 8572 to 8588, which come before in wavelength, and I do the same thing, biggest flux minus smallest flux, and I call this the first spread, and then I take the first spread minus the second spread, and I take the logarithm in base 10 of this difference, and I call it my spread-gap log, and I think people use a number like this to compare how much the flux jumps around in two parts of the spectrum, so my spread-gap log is -0.24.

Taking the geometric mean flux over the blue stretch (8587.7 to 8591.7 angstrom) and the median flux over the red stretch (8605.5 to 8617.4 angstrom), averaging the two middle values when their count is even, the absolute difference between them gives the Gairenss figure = 0.15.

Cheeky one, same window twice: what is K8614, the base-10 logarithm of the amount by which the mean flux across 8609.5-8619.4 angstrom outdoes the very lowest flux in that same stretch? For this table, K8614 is -0.38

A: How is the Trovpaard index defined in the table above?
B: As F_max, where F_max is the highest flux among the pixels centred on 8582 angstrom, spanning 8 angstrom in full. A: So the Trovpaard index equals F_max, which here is 11.61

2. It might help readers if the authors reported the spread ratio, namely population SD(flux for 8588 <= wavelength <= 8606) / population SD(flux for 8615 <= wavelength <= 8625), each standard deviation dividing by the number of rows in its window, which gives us 1.06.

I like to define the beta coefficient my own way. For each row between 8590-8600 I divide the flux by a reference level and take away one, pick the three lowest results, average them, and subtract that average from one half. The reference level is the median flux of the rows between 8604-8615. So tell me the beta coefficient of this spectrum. 0.548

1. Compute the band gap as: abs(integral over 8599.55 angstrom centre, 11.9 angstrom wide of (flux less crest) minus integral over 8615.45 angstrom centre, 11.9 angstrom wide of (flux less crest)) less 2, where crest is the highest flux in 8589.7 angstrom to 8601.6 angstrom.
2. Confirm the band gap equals 1.8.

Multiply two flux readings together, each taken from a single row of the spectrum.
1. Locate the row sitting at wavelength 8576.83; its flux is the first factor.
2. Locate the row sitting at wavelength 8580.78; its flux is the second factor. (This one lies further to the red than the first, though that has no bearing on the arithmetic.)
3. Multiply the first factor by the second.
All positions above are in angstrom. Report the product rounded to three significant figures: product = 130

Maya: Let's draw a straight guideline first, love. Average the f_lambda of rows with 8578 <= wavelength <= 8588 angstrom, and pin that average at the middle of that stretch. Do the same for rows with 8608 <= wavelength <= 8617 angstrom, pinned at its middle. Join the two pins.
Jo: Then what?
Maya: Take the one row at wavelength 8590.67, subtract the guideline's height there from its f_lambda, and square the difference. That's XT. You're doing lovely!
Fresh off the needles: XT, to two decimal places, 0.01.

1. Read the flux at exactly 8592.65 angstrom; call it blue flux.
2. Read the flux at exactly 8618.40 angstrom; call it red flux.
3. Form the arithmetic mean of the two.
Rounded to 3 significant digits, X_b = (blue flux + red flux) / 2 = 10.9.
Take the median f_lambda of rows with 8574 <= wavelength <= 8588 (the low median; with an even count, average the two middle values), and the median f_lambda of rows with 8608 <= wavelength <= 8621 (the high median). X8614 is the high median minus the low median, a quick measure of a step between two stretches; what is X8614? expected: -0.3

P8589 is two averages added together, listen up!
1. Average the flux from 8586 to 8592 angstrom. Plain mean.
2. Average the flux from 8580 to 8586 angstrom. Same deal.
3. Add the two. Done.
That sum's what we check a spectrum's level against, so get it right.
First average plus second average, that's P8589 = 22.5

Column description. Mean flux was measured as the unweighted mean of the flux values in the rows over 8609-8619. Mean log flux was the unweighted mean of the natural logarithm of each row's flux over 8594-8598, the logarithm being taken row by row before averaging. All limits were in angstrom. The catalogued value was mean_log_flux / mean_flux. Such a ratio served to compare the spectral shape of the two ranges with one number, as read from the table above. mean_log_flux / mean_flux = 0.212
